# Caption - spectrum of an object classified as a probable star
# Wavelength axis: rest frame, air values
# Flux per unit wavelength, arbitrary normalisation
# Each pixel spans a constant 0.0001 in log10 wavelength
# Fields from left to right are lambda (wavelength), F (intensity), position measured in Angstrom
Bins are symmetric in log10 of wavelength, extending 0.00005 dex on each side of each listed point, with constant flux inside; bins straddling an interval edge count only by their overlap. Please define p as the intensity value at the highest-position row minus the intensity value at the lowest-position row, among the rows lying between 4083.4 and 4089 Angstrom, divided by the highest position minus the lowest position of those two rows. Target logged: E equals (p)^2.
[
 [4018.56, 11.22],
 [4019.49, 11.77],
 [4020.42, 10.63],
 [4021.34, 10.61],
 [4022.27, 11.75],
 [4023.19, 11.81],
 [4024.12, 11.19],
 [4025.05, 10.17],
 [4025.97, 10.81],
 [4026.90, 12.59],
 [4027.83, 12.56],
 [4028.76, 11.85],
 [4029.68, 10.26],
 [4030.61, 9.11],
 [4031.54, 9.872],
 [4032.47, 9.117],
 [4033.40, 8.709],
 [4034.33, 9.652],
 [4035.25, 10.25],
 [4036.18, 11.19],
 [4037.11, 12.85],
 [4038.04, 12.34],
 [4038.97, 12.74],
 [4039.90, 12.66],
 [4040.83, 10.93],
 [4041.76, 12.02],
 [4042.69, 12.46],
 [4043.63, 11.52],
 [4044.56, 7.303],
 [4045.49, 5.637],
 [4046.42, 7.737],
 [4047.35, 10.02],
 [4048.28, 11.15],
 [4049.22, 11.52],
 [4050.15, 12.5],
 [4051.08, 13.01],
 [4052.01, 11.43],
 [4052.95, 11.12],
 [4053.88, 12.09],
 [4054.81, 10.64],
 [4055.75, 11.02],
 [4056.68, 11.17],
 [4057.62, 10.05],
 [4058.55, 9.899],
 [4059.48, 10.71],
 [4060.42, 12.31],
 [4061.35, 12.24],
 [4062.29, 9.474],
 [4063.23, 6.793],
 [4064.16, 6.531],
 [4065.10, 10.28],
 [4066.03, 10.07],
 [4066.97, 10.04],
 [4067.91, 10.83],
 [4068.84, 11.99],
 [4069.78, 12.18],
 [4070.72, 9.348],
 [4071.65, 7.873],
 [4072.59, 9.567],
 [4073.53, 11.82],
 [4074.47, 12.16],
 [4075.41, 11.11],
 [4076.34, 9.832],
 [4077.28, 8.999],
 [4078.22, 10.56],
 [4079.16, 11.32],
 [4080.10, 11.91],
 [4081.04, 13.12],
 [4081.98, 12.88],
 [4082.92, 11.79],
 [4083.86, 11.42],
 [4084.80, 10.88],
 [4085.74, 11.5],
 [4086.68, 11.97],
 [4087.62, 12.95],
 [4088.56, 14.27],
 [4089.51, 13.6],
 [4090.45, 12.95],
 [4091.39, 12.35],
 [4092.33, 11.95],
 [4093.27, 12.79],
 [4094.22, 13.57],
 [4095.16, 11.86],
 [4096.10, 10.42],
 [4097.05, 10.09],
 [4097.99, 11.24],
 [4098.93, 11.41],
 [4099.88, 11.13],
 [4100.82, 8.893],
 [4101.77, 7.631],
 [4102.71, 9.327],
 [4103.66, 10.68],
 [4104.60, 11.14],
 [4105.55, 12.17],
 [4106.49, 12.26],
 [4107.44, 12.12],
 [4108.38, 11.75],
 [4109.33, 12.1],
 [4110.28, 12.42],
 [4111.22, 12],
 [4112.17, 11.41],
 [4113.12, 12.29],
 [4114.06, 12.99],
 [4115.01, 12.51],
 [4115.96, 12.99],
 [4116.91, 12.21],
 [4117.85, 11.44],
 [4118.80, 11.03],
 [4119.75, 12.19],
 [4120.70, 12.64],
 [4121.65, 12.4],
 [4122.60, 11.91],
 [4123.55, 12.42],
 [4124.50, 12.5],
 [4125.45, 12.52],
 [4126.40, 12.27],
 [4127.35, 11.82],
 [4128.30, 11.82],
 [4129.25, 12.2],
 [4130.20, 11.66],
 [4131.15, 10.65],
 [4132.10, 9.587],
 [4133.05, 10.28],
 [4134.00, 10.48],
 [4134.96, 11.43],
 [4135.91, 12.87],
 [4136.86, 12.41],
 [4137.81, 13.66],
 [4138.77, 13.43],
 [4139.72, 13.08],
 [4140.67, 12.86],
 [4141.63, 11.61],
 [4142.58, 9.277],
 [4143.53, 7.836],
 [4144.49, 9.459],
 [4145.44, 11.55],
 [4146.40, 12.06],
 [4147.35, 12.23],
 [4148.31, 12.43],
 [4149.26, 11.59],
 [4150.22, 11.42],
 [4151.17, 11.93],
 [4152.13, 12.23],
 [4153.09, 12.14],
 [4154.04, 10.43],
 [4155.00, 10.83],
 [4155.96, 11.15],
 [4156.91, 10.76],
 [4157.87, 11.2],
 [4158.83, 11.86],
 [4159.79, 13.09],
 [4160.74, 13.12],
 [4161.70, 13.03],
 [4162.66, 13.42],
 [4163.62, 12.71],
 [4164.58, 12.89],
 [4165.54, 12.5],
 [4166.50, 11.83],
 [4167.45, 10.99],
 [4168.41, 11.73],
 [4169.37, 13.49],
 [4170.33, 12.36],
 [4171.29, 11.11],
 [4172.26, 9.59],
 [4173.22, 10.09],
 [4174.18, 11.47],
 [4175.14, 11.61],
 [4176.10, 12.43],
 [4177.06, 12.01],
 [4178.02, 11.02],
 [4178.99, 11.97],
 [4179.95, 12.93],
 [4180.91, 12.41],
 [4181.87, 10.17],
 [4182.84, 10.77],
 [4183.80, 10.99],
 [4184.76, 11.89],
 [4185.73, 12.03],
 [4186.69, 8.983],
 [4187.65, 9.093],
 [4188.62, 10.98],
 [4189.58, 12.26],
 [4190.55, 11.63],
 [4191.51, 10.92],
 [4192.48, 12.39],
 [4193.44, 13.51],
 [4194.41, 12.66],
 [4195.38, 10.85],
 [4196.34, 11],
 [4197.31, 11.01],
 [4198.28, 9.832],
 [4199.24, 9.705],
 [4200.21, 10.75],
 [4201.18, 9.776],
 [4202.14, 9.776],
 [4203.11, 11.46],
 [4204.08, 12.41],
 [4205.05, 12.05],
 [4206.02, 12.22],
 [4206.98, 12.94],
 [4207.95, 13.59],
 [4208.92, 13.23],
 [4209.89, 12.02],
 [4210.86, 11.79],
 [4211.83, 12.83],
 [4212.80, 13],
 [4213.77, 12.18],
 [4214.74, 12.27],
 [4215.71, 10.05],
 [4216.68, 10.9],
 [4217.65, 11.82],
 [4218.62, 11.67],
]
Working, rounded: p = 0.6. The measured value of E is 0.37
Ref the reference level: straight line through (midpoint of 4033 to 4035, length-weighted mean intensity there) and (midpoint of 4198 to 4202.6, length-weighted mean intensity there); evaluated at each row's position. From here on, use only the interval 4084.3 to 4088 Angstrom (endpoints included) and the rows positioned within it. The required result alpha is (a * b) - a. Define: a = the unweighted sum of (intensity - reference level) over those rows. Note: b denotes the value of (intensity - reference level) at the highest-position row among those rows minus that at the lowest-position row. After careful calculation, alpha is 10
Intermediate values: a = 9.1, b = 2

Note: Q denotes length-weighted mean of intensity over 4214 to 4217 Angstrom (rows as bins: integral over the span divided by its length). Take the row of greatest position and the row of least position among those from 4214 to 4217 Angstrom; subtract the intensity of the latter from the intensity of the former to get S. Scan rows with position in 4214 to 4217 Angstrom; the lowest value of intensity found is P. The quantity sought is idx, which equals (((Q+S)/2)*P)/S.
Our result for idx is -36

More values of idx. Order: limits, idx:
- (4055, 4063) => -28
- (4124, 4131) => -78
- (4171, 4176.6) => 45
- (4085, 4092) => 92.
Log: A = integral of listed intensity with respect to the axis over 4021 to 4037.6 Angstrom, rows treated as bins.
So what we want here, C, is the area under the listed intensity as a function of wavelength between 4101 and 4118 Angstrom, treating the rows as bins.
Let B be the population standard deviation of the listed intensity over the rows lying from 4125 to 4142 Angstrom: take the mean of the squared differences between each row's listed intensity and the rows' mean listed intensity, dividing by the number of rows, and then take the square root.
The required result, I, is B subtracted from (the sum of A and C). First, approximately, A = 179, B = 1.1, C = 197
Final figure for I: 375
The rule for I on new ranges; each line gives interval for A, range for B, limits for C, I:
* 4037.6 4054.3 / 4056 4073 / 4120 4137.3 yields 386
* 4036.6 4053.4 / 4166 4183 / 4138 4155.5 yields 386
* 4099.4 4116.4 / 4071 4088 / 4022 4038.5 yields 373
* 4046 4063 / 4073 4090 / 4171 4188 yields 375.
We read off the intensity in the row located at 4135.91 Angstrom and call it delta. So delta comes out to 12.87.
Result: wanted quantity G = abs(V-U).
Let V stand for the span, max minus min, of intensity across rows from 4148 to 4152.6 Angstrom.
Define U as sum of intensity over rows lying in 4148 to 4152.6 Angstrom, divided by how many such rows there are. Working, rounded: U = 11.9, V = 1.0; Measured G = 10.9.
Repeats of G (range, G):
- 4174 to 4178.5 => 10.3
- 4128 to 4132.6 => 8.6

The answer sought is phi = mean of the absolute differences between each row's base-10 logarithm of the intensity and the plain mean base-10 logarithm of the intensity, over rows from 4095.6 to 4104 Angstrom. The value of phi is 0.045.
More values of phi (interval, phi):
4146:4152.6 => 0.011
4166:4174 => 0.036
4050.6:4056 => 0.024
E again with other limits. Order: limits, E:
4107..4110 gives 0.00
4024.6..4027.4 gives 1.71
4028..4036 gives 0.06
